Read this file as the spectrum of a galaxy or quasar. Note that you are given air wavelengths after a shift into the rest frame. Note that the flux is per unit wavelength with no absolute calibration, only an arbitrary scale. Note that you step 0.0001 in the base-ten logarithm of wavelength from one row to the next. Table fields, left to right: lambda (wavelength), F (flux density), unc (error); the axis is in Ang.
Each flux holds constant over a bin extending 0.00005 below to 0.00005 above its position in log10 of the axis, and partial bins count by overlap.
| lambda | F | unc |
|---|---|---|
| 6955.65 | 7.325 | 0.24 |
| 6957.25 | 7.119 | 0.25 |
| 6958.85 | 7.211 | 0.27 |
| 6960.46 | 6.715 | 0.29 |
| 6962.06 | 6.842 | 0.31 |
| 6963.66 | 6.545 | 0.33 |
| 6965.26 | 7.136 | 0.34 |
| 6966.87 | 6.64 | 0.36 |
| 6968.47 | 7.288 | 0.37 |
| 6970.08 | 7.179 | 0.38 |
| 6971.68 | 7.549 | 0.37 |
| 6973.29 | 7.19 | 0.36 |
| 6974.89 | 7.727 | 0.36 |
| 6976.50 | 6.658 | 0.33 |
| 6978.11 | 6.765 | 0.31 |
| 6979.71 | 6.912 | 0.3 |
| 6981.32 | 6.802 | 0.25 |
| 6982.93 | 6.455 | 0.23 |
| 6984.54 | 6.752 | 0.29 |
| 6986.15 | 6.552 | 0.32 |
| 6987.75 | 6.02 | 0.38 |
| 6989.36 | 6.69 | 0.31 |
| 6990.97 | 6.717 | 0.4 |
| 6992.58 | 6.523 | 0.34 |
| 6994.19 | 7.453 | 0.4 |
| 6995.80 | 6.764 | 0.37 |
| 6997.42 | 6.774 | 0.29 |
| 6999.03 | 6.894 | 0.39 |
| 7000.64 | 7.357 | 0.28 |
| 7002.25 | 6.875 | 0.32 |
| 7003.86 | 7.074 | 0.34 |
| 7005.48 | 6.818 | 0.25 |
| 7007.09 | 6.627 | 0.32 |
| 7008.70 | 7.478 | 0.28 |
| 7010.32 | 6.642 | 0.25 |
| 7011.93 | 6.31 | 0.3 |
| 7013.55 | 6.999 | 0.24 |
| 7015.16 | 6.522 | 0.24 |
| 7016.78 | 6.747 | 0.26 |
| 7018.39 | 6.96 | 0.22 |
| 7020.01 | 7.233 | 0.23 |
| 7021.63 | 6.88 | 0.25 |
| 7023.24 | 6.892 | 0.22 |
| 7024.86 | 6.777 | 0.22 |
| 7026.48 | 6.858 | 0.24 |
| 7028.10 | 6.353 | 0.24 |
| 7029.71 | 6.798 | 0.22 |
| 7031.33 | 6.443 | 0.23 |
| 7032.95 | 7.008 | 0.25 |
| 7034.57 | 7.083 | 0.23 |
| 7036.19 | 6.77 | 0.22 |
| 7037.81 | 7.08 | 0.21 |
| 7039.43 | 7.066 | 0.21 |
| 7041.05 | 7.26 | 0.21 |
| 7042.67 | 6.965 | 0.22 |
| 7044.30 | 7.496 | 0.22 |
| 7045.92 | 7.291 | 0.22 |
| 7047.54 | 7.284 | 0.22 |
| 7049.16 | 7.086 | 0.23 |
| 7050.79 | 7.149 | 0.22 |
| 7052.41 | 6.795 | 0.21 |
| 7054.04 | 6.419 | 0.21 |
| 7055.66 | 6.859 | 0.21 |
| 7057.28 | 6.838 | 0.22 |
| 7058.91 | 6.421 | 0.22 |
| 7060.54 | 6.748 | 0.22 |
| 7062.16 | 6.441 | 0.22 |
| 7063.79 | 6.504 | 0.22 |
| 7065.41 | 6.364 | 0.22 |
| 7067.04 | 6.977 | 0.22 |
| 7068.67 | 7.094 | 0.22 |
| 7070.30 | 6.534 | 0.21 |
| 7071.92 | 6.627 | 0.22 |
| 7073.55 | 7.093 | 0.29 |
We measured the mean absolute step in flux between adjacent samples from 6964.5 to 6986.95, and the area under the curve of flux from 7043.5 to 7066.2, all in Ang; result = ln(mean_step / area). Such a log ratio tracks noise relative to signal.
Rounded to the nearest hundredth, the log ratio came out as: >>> -6.04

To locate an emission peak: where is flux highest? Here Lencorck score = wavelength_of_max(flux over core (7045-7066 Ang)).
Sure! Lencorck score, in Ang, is 7045.92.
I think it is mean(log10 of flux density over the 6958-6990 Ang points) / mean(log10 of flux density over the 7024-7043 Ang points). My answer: 1.00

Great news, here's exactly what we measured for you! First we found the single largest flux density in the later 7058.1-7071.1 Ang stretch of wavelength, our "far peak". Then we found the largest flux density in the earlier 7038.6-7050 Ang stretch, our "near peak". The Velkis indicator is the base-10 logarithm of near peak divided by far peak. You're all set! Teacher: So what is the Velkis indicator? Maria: 0.024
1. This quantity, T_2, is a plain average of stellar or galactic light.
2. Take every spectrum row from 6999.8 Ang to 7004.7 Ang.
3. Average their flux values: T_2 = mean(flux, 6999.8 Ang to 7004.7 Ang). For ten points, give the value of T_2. 7.10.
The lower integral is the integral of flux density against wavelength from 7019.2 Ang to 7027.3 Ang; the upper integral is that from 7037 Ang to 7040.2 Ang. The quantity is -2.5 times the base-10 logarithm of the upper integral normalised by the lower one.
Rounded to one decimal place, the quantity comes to 1.0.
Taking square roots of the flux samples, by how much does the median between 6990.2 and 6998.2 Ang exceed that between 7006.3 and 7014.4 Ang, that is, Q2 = 0.024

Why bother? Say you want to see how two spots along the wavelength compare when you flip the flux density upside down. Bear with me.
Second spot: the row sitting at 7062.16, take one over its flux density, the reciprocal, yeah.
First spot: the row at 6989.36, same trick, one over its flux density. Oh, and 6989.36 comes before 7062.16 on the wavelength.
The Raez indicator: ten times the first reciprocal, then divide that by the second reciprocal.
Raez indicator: 9.6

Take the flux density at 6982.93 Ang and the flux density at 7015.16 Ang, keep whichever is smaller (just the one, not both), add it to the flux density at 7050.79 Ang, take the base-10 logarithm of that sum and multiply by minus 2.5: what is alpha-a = -2.83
